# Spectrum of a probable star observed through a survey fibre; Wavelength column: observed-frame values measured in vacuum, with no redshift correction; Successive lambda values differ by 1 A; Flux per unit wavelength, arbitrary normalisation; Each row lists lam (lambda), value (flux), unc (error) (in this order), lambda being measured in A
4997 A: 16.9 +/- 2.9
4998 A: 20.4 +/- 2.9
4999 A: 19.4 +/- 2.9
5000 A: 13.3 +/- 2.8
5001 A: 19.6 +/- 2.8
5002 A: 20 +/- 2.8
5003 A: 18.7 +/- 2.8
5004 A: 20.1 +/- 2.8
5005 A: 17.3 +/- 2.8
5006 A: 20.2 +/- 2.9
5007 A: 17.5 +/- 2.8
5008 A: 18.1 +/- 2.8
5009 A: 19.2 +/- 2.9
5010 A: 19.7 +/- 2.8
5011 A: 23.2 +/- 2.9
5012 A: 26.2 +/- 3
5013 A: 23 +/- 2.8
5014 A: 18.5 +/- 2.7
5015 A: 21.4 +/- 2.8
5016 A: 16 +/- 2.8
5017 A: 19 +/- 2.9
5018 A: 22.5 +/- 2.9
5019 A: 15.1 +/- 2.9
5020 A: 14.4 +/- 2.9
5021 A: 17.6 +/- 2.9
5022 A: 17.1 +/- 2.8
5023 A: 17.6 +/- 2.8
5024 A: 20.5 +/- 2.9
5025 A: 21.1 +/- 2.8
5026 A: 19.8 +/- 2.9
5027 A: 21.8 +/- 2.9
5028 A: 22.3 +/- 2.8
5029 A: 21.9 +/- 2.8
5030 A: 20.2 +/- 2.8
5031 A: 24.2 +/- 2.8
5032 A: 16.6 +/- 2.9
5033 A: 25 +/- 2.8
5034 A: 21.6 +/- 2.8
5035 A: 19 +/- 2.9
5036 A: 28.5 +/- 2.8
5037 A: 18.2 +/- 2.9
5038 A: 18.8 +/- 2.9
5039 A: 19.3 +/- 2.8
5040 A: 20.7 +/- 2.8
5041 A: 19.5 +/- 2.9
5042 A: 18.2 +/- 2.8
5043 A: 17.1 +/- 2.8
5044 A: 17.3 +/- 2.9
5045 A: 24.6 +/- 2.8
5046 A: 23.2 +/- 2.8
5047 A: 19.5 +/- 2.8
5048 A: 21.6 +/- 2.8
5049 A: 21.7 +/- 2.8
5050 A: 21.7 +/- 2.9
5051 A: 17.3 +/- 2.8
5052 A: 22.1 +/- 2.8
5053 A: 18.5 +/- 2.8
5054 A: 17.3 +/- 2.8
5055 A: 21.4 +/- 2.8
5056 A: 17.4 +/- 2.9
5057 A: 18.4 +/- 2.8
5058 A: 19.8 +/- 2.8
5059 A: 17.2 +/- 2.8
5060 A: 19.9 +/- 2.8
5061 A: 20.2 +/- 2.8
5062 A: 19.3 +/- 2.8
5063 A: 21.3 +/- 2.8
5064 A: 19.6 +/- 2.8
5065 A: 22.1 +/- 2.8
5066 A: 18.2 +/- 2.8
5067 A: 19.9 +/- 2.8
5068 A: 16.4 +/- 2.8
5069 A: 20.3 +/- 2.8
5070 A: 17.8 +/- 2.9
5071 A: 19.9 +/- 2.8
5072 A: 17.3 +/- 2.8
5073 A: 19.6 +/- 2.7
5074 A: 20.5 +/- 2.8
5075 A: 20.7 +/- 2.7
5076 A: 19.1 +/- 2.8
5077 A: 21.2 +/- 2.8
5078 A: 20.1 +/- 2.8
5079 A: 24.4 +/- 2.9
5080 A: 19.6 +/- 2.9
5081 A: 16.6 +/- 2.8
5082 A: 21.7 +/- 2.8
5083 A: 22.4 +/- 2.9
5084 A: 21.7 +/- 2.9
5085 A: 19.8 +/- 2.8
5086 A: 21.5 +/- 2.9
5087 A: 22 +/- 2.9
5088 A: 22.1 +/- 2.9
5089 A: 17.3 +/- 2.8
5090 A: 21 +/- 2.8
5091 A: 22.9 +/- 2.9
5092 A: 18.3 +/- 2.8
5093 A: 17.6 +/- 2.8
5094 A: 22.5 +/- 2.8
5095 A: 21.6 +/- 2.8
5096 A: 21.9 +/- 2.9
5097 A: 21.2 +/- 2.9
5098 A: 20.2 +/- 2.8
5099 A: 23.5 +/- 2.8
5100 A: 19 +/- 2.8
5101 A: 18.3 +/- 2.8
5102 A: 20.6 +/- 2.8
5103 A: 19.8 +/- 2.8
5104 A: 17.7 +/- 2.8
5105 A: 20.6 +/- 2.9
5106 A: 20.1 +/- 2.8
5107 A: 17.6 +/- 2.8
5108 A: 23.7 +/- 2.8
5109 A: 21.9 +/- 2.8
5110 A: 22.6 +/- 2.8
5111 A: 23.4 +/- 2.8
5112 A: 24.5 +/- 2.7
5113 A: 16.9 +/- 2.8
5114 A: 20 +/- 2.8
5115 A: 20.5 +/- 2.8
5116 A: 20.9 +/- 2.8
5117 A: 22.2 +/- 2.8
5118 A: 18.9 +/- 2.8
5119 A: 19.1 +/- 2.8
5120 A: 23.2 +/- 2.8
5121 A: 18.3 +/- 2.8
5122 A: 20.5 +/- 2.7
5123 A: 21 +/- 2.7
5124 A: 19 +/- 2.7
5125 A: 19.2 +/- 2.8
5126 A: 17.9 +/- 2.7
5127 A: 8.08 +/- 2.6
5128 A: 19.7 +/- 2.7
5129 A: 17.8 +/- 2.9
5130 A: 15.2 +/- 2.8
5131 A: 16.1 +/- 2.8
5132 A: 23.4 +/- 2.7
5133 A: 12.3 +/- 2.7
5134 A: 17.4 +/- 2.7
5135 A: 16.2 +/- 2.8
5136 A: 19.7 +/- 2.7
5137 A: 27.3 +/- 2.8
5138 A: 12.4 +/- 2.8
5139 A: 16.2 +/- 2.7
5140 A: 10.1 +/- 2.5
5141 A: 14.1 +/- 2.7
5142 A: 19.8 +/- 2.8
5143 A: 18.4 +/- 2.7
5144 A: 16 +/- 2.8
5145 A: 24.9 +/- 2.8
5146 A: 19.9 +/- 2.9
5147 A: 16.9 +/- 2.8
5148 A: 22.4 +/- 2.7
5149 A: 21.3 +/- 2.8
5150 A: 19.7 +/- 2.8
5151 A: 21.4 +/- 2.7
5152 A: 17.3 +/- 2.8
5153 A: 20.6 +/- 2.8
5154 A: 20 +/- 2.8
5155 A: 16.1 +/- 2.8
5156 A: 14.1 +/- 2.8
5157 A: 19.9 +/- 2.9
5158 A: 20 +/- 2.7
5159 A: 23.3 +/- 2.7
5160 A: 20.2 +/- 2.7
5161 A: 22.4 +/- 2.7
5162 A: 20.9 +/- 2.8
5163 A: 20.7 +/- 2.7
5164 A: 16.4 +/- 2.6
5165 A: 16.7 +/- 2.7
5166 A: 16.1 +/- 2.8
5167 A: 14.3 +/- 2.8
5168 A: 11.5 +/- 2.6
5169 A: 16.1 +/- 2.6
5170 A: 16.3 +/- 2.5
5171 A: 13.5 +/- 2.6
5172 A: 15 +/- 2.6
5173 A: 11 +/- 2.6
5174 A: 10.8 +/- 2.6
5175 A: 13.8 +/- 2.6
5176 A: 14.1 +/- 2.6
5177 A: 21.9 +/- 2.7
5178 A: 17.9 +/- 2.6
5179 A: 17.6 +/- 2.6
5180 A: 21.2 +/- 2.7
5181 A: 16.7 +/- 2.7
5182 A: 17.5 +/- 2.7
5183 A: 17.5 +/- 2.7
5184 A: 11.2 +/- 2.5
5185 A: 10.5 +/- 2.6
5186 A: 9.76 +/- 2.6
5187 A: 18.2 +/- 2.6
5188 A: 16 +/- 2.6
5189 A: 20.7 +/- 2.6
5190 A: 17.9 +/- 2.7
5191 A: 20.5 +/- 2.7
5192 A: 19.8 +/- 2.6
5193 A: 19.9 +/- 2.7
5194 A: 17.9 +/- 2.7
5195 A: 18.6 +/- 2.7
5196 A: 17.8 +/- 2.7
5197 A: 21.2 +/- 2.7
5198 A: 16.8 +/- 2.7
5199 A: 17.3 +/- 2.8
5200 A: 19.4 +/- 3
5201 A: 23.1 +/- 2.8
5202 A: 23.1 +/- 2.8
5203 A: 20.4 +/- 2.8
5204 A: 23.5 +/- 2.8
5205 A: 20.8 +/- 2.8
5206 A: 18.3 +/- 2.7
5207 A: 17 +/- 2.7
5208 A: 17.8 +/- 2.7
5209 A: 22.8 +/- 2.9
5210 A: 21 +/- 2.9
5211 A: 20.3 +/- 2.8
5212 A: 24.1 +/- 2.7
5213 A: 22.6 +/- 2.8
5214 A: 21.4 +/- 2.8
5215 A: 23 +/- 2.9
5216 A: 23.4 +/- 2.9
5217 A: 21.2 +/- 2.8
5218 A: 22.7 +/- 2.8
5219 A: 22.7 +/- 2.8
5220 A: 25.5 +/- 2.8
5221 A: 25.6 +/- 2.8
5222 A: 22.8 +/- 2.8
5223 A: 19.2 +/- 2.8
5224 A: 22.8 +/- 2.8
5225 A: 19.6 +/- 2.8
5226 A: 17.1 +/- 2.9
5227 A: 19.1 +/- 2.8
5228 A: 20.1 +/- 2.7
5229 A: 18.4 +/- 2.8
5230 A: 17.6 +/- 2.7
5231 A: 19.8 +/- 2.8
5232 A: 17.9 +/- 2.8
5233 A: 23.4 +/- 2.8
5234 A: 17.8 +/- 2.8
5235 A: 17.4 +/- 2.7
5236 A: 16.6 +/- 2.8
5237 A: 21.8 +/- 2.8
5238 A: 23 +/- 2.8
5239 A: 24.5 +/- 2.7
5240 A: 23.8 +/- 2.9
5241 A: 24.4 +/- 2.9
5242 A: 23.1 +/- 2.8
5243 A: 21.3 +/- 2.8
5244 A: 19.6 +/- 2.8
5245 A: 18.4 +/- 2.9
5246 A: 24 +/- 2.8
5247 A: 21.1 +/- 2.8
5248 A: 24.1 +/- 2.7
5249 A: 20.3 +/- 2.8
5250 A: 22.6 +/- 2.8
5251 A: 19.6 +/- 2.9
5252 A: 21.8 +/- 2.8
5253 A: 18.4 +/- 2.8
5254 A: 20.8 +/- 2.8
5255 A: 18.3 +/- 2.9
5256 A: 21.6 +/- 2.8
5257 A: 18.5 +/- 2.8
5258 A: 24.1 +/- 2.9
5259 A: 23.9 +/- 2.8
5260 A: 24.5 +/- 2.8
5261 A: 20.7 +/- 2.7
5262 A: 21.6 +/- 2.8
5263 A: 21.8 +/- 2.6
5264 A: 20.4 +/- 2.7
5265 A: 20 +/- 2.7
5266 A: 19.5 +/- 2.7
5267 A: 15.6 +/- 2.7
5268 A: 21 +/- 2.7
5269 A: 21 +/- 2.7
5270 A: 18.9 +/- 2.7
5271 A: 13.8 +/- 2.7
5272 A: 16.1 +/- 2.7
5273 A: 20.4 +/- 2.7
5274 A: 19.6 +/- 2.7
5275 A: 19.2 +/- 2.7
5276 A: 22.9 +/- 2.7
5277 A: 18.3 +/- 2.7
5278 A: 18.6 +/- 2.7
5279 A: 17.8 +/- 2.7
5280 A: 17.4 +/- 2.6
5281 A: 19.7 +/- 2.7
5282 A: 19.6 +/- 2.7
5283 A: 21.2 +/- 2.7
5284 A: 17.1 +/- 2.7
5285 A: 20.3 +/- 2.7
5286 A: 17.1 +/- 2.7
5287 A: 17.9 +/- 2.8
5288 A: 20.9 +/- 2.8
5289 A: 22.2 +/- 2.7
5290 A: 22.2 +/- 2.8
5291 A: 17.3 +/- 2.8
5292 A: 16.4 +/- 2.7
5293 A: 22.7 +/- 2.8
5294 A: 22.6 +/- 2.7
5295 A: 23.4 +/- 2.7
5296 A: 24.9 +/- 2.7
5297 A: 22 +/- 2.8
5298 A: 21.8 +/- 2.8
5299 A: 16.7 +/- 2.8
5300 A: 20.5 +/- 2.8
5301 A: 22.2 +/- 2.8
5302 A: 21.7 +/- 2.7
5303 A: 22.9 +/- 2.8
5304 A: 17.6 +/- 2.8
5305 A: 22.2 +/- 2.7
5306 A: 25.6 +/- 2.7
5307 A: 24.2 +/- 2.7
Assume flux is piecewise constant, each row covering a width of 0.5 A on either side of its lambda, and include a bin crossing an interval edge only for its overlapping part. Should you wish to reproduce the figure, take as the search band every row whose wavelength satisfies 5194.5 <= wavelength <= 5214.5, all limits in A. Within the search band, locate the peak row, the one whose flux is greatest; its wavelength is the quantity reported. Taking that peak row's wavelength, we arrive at 5212 A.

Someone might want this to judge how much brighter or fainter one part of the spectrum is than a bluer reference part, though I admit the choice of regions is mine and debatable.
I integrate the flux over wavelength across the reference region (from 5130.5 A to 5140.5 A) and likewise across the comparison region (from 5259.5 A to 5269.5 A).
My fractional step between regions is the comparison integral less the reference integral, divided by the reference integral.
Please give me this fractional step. 0.20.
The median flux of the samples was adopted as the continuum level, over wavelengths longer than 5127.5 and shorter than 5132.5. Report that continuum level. 17.8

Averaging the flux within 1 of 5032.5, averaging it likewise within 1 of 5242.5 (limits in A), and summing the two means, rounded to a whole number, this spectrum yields 43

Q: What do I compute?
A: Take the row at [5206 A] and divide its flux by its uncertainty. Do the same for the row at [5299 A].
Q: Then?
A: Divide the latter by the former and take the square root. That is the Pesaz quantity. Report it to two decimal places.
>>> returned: 0.94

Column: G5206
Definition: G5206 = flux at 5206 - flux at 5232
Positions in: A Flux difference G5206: 0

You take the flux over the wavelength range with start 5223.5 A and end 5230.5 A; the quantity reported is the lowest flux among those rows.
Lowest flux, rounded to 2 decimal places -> 17.10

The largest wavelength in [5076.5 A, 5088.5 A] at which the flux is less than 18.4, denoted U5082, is 5081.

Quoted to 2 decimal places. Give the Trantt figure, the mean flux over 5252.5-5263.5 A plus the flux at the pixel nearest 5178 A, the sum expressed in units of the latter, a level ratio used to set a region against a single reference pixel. 2.19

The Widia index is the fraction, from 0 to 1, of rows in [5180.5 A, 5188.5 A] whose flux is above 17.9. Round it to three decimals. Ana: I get 0.125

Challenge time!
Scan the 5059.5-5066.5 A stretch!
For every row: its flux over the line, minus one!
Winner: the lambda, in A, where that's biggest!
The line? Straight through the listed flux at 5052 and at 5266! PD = 5065 A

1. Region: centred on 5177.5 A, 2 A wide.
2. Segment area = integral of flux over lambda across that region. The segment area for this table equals 39.8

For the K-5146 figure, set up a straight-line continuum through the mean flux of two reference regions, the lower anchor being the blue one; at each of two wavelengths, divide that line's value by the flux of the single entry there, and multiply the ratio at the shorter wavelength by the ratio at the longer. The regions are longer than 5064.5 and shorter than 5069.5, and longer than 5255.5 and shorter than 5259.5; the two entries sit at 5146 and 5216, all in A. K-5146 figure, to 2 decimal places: 0.94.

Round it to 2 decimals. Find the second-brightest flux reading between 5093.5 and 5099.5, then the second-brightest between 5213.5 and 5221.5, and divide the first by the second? 0.88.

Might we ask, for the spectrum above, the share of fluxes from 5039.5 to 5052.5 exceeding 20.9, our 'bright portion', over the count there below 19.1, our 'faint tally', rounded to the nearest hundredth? 0.12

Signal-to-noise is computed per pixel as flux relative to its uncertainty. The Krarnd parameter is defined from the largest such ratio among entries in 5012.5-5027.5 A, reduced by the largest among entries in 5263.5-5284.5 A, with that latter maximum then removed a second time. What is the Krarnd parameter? -8.7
